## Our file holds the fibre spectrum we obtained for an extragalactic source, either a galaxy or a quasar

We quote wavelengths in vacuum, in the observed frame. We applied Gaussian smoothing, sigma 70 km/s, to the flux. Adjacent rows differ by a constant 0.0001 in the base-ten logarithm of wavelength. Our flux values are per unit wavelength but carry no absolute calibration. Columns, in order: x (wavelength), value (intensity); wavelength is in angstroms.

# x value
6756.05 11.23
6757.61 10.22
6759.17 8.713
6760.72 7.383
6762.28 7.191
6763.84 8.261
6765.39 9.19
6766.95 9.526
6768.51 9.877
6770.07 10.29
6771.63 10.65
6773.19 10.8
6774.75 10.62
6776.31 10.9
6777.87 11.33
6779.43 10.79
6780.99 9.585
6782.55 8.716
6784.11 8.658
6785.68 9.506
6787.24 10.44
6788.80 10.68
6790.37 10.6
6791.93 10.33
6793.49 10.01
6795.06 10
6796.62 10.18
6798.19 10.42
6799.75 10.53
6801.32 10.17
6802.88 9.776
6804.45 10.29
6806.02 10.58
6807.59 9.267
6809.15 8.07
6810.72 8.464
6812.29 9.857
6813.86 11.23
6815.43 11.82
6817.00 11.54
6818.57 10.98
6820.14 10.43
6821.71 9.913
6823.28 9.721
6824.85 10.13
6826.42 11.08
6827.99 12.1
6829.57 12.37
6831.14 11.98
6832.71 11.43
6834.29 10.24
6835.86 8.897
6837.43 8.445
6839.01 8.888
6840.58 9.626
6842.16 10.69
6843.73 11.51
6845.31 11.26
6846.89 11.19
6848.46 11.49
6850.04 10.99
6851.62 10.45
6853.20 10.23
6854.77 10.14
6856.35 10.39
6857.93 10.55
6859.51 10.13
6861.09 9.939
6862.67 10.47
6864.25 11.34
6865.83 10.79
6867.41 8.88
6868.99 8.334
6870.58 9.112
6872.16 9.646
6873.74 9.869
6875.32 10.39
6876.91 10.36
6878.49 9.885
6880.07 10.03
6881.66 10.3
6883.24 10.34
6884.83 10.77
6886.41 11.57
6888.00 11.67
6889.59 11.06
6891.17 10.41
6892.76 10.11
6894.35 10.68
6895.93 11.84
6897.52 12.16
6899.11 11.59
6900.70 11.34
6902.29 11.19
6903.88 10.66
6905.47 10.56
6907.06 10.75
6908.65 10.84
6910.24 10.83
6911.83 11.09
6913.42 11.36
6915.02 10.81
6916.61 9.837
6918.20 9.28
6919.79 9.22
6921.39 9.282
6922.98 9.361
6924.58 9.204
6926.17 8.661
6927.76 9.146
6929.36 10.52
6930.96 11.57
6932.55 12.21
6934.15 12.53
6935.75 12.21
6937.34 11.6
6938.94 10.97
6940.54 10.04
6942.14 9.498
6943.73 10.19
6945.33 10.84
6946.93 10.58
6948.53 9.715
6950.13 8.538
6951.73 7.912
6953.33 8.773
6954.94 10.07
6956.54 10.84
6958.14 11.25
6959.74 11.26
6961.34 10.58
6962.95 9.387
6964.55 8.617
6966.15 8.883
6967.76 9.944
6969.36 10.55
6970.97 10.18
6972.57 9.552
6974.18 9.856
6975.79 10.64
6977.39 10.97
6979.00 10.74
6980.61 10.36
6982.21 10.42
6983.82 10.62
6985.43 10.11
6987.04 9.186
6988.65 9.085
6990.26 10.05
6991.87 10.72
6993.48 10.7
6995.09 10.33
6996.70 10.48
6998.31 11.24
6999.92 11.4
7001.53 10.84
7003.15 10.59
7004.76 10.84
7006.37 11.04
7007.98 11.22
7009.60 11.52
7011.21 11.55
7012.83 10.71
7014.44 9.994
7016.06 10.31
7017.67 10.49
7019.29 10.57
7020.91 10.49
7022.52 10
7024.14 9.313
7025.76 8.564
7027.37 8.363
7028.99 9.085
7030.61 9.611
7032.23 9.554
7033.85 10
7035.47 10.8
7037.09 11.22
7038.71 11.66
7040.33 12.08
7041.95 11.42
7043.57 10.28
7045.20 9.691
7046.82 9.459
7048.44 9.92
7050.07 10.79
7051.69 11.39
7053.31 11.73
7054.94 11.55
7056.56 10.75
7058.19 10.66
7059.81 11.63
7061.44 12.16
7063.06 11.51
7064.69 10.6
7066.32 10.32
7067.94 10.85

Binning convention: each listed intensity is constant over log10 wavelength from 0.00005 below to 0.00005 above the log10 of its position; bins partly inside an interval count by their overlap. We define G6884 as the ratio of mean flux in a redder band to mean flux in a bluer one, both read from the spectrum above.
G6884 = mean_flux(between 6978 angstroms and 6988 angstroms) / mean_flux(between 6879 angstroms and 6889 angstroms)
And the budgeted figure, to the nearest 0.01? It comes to 0.95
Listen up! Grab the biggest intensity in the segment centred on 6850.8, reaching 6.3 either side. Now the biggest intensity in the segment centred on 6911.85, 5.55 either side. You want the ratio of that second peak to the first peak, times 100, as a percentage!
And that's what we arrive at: 99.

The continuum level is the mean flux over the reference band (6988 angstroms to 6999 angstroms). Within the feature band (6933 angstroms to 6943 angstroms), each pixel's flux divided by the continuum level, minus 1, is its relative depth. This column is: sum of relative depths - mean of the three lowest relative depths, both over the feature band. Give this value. 0.46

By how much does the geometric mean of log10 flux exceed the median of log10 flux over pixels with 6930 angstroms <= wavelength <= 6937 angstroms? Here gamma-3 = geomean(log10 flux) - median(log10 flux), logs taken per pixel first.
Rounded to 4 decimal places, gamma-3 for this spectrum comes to -0.0031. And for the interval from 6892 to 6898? -0.0036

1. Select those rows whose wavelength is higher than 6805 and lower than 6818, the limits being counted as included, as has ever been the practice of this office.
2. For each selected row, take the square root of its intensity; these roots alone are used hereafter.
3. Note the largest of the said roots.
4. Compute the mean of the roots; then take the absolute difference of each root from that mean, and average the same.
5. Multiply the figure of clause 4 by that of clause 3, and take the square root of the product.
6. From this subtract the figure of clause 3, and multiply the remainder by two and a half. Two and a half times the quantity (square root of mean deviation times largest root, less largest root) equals -6.6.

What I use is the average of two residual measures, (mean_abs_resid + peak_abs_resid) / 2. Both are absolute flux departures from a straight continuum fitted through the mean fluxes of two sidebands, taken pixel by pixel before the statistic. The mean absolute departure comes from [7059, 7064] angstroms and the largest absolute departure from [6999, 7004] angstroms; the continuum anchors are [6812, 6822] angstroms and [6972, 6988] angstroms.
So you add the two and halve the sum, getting 1.5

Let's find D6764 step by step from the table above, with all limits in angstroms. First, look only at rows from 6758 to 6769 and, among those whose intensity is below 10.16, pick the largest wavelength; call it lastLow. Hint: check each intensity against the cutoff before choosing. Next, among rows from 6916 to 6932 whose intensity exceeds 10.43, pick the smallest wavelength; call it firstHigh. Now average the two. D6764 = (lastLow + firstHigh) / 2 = 6848.9 angstroms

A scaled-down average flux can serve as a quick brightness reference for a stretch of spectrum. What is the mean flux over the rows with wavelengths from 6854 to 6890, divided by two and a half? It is 4.10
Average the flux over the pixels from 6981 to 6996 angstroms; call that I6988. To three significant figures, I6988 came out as 10.1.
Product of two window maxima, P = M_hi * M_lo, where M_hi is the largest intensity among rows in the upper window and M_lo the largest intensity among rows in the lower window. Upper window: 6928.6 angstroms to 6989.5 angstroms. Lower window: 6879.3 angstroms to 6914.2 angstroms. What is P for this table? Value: 152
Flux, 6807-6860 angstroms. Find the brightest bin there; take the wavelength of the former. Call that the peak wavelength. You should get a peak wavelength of 6829.57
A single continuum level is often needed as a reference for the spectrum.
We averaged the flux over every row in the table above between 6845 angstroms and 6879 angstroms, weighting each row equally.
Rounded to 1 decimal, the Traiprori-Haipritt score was 10.3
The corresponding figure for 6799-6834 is 10.5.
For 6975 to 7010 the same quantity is 10.6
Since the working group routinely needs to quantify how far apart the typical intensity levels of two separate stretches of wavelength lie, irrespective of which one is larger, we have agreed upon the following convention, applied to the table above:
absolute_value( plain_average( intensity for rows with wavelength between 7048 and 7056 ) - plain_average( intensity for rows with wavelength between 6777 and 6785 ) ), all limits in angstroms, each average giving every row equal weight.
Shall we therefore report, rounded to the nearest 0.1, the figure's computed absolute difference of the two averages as 1.3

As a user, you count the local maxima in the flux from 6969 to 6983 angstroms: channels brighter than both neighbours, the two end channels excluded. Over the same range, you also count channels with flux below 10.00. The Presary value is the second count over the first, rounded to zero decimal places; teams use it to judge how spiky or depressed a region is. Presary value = 2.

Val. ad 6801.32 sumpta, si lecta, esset 10.17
